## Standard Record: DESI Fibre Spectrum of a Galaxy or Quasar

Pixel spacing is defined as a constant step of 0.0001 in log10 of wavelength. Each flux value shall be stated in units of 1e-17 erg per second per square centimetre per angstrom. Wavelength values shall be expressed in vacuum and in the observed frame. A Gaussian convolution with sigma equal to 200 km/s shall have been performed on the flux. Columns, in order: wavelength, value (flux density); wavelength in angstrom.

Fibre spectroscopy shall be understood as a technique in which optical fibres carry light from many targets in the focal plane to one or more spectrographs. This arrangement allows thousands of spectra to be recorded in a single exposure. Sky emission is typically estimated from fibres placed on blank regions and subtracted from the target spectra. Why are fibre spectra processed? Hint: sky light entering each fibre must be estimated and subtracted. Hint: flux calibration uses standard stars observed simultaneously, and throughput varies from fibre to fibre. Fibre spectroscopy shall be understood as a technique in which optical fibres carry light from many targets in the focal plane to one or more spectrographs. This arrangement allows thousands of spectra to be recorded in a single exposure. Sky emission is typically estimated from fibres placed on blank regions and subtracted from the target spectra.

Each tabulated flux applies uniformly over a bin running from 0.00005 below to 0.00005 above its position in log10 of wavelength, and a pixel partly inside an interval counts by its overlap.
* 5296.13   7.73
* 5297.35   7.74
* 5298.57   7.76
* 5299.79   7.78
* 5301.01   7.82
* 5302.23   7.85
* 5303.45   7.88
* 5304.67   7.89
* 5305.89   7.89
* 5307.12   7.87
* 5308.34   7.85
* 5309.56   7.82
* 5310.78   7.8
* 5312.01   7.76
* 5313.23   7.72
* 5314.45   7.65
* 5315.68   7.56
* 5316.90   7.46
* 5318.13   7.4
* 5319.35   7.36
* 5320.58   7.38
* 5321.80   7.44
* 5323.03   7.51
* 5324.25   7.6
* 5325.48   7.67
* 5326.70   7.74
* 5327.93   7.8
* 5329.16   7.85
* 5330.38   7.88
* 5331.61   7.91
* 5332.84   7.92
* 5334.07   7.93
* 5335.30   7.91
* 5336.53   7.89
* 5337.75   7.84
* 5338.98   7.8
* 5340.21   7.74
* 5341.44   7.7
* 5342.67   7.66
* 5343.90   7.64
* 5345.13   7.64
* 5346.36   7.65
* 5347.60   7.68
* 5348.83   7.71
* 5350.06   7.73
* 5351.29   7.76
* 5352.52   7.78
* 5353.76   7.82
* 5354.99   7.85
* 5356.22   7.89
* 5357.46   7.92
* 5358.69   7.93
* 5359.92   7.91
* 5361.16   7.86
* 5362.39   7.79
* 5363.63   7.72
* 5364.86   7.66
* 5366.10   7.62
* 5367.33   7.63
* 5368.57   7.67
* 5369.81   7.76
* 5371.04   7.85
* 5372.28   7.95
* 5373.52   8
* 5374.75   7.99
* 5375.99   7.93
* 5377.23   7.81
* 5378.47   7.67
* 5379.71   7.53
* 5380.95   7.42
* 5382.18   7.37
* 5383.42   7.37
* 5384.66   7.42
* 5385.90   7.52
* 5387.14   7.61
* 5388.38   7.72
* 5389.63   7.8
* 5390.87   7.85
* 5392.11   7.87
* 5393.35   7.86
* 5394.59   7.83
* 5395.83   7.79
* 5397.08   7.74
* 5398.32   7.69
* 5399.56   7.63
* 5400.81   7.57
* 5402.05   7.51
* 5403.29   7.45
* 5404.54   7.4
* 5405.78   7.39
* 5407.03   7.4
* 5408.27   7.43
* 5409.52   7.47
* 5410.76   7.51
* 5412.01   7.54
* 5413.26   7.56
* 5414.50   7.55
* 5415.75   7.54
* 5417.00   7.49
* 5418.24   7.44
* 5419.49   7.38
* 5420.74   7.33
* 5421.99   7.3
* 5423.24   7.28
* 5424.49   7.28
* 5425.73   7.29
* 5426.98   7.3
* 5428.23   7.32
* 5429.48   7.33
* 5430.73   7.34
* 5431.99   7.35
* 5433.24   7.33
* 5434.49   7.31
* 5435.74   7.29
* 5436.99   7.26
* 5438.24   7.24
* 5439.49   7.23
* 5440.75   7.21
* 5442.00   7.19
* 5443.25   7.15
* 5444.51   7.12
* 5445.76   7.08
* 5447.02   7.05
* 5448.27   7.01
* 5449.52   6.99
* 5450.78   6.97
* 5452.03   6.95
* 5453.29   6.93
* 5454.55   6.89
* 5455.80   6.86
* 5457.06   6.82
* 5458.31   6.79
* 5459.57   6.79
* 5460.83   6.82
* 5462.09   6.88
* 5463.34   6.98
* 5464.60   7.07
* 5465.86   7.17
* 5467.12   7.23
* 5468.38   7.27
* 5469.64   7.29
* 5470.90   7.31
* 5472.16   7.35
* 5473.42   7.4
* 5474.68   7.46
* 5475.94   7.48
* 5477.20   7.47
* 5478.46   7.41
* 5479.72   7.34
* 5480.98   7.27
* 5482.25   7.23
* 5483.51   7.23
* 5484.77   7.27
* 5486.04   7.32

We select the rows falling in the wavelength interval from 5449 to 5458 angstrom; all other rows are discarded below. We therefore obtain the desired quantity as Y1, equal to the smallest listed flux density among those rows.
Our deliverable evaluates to 6.82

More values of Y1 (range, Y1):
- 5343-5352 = 7.64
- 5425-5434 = 7.29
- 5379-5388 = 7.37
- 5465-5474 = 7.17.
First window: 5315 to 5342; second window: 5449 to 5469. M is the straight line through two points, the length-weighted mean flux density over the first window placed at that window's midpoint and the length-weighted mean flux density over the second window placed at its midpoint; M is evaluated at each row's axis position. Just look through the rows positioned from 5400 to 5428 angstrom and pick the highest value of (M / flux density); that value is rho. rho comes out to 0.98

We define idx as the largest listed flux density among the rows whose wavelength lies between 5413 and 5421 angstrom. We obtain 7.56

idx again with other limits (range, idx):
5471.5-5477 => 7.48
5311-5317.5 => 7.76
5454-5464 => 6.98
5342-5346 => 7.66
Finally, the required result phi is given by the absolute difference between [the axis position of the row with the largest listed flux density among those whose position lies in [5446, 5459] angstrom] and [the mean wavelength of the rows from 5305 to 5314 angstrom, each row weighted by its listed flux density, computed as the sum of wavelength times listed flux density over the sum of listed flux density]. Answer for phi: 137.5 angstrom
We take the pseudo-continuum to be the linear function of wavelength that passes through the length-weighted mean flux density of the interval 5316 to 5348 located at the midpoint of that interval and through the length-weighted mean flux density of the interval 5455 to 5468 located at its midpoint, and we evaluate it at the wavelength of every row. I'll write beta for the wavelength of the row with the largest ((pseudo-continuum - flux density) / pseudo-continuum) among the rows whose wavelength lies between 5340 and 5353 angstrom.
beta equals 5343.90 angstrom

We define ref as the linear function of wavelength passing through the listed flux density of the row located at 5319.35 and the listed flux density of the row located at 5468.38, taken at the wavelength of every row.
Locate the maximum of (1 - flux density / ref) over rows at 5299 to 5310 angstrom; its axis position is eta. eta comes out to 5299.79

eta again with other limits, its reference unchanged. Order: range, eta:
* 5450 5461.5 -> 5458.31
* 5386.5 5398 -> 5387.14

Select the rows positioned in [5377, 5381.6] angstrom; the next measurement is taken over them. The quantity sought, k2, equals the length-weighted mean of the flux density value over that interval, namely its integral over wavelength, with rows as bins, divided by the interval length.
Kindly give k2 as 7.6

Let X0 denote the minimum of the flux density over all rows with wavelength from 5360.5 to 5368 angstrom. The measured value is 7.62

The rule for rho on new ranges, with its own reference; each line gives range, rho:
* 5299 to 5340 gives 1.05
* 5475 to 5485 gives 0.94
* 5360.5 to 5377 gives 0.98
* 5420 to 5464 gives 1.03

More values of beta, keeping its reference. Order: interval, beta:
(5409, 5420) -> 5419.49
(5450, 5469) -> 5458.31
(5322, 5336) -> 5323.03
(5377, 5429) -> 5382.18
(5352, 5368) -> 5366.10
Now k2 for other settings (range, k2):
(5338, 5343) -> 7.7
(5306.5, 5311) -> 7.8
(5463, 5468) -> 7.1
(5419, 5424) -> 7.3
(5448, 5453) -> 7.0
